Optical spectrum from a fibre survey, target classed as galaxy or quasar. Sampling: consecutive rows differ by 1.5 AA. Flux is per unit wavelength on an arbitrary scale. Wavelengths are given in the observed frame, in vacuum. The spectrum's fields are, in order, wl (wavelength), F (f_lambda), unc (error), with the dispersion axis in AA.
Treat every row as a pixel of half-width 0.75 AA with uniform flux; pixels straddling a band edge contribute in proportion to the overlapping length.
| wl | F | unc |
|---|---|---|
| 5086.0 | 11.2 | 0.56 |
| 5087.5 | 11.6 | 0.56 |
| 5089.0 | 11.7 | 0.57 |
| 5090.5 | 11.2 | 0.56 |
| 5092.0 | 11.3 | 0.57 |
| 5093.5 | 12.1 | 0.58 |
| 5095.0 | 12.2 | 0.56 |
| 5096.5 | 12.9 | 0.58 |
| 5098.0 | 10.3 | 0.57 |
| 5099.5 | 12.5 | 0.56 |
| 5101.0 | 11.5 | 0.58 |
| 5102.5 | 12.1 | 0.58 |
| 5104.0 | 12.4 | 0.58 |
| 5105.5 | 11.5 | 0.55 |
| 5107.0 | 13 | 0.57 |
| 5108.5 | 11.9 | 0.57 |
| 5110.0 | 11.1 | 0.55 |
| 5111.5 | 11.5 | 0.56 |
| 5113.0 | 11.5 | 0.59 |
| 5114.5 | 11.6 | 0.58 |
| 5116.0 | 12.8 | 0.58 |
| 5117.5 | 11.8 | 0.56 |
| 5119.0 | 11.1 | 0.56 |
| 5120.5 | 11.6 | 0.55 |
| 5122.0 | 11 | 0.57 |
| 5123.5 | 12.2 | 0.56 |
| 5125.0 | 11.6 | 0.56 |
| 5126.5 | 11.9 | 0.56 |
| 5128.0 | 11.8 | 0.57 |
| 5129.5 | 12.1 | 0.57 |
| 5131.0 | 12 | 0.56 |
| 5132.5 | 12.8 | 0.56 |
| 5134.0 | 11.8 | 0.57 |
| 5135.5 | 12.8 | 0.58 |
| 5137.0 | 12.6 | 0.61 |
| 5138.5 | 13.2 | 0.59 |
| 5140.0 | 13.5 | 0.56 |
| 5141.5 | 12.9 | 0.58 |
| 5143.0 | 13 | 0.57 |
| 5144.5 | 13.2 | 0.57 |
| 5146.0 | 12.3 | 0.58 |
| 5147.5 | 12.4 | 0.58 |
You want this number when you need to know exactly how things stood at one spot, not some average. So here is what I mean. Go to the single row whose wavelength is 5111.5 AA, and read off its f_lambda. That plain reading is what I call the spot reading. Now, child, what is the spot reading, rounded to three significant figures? 11.5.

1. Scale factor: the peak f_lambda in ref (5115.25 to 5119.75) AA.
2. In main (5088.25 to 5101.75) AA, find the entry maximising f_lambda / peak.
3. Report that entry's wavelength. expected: 5096.5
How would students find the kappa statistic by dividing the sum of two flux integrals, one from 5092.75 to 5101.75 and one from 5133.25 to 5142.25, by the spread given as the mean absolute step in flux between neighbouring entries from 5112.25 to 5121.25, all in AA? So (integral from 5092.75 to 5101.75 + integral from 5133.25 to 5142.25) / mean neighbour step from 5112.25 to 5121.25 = 318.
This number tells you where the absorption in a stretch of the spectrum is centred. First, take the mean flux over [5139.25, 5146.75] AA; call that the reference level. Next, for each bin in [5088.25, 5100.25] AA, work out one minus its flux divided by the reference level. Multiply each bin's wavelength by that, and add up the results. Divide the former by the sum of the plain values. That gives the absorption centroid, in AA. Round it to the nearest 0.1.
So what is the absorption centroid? 5093.8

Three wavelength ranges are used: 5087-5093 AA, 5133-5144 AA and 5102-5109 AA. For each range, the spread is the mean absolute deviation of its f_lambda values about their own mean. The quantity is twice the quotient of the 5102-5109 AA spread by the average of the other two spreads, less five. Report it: -2.1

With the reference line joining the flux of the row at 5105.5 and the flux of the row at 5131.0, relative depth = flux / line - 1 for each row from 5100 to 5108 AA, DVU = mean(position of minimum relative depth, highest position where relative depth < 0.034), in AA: 5105.5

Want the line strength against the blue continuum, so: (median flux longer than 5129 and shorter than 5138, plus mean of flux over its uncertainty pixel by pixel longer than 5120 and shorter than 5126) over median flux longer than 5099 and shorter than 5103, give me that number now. 2.73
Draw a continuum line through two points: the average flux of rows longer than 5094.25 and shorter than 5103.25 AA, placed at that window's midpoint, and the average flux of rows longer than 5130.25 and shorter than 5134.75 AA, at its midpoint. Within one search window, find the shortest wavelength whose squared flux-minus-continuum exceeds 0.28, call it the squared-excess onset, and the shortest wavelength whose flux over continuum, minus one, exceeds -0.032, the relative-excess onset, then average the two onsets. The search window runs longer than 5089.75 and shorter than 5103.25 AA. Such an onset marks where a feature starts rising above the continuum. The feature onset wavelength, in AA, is 5092.0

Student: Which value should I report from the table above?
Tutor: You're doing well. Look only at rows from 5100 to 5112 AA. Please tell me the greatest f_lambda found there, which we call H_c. 13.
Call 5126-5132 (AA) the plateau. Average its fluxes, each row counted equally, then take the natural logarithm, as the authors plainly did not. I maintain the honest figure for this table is 2.48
